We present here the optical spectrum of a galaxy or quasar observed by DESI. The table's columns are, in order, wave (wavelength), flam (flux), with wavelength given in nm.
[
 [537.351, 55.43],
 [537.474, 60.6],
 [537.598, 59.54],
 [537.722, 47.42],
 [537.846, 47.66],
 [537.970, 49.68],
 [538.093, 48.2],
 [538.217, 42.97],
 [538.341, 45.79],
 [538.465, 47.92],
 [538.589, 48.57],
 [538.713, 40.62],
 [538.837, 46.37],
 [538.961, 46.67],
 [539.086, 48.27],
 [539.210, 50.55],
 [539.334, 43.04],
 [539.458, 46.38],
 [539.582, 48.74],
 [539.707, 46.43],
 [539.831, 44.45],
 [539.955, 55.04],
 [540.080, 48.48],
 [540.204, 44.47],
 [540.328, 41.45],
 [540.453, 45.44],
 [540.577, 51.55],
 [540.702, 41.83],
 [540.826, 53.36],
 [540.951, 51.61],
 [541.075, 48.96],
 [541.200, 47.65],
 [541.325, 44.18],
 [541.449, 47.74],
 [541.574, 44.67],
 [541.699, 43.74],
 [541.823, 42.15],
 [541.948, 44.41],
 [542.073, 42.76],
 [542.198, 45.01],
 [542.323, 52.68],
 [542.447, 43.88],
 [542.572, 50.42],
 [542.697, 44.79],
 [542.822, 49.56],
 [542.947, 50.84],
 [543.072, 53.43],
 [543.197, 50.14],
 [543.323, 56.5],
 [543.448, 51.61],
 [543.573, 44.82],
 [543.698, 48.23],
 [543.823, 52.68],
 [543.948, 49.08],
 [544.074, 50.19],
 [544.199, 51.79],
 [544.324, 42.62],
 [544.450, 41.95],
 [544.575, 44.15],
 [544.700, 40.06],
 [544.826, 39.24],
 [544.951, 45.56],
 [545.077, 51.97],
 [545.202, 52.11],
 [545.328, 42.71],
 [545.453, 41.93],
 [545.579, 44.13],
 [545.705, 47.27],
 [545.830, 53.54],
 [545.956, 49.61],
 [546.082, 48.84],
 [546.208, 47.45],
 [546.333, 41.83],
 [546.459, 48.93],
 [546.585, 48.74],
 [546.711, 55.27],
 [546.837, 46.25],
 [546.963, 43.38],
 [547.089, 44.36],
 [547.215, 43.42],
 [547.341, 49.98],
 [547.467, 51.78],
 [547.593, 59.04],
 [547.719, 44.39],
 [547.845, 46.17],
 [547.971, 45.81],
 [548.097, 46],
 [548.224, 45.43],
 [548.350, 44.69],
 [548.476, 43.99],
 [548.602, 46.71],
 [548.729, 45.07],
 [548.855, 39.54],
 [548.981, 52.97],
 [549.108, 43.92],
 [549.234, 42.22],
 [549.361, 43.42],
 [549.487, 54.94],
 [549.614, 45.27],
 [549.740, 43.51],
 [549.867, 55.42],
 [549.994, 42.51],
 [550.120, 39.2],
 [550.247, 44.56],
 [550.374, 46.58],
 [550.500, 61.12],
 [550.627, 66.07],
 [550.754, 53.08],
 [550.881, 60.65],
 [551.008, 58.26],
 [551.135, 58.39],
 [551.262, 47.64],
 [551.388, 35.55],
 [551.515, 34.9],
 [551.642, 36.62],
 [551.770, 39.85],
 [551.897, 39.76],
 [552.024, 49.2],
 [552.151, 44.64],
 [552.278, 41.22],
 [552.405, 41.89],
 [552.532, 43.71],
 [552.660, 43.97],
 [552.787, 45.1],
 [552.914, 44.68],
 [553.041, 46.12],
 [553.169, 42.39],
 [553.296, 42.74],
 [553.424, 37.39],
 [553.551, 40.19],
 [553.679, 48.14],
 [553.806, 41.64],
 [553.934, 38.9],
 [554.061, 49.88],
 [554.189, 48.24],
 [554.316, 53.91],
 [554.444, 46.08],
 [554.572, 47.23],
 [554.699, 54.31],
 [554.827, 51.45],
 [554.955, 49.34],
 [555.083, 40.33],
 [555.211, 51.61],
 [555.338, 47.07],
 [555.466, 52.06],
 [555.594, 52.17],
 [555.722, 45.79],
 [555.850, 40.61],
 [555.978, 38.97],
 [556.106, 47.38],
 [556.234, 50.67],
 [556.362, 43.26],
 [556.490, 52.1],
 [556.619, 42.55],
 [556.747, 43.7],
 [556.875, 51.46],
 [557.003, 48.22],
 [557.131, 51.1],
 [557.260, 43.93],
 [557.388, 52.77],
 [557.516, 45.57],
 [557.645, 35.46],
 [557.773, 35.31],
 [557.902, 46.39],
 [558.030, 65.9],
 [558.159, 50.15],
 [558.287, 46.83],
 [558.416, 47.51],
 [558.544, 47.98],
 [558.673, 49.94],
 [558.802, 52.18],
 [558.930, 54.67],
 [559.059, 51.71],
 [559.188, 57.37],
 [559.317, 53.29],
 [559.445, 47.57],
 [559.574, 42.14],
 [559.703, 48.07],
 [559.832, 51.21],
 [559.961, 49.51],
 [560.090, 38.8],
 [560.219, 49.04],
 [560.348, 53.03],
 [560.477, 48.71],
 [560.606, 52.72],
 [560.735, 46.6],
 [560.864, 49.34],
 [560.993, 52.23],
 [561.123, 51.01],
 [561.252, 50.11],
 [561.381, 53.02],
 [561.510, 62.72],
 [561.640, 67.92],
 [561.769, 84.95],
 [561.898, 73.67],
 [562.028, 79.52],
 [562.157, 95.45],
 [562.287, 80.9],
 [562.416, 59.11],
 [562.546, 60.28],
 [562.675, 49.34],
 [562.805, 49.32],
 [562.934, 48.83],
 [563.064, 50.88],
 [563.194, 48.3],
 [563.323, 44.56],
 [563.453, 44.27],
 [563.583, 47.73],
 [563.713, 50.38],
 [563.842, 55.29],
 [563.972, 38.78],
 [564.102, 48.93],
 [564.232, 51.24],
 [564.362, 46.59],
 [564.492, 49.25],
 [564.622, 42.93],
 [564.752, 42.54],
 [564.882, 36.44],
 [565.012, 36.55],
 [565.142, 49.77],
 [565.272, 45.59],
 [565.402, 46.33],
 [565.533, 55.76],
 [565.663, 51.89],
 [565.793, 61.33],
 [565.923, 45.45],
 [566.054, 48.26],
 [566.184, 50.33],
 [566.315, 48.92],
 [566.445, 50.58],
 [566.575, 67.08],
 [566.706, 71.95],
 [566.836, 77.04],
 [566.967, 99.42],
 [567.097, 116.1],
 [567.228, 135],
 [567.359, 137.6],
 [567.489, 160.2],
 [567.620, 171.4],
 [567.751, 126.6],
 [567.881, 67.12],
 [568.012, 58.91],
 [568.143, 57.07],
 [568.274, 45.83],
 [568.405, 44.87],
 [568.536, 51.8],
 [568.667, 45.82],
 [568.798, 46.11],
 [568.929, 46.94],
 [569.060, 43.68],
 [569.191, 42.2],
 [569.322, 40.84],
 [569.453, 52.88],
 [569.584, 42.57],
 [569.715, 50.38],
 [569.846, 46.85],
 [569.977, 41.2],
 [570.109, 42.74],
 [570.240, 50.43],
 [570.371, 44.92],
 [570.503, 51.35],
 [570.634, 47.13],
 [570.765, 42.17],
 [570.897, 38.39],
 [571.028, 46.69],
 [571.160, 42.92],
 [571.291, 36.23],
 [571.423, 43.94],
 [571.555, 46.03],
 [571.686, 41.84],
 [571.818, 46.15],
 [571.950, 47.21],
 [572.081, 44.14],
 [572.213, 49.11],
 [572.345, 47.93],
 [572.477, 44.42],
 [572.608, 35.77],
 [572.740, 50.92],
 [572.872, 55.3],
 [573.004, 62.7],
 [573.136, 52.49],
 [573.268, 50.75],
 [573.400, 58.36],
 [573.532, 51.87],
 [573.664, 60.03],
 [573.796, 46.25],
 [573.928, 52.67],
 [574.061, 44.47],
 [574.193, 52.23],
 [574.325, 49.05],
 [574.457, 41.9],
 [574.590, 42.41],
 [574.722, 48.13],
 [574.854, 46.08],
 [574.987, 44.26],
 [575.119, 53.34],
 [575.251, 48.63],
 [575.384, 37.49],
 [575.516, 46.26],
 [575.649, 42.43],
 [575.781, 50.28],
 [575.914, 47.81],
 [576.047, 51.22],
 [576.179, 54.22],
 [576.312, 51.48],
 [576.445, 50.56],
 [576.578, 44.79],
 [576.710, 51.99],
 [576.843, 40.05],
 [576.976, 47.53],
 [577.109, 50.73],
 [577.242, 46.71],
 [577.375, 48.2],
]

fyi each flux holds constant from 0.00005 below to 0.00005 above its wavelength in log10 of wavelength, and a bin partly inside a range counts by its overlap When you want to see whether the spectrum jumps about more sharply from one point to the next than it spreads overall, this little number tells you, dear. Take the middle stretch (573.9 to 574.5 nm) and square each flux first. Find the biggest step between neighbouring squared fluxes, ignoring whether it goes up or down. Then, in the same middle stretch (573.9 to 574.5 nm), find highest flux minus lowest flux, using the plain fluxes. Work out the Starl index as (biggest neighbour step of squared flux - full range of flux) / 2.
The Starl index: 393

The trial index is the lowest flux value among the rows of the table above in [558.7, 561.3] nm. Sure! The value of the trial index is 38.8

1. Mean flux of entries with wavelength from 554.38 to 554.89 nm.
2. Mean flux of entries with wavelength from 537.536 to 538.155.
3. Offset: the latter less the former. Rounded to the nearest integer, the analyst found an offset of 1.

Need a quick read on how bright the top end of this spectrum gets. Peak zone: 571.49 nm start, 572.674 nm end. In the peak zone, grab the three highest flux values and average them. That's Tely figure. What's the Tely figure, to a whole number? 48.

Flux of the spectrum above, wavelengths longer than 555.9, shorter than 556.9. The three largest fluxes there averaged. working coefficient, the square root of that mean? 7.17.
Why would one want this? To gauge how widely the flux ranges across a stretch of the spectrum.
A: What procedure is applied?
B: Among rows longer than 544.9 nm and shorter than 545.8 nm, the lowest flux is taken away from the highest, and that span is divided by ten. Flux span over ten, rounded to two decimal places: 1.02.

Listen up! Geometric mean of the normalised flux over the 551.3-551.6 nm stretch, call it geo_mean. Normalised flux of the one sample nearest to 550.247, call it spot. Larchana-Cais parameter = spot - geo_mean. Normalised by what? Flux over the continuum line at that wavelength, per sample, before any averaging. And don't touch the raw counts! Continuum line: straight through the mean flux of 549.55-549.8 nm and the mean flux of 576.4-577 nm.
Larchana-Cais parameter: 0.21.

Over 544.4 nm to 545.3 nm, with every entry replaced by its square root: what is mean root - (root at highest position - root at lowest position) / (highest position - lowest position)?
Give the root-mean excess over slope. 5.7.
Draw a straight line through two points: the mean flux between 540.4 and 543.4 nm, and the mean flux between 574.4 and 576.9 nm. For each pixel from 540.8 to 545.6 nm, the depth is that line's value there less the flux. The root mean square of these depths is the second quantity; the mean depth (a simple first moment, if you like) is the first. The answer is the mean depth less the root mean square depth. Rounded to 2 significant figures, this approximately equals -3.8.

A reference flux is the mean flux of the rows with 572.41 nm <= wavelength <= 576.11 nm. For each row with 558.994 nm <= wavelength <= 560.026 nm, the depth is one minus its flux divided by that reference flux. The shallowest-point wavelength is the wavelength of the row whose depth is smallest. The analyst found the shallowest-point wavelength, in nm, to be 559.188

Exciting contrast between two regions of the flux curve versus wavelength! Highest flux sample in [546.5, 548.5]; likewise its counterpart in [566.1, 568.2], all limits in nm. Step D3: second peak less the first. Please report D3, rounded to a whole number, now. 112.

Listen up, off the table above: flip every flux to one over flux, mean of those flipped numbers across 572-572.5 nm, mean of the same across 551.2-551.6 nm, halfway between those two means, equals 0.0238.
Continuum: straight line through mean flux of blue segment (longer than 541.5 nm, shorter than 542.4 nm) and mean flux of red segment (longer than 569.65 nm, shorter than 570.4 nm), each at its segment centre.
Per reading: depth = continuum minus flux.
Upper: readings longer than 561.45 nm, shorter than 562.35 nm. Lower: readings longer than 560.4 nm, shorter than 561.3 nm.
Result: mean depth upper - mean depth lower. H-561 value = -28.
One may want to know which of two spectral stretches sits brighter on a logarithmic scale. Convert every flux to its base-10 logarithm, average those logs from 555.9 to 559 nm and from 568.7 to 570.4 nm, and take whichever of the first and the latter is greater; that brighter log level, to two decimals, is 1.67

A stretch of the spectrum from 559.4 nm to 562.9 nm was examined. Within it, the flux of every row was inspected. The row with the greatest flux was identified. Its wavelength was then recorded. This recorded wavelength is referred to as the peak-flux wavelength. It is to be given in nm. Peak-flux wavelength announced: 562.157 nm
